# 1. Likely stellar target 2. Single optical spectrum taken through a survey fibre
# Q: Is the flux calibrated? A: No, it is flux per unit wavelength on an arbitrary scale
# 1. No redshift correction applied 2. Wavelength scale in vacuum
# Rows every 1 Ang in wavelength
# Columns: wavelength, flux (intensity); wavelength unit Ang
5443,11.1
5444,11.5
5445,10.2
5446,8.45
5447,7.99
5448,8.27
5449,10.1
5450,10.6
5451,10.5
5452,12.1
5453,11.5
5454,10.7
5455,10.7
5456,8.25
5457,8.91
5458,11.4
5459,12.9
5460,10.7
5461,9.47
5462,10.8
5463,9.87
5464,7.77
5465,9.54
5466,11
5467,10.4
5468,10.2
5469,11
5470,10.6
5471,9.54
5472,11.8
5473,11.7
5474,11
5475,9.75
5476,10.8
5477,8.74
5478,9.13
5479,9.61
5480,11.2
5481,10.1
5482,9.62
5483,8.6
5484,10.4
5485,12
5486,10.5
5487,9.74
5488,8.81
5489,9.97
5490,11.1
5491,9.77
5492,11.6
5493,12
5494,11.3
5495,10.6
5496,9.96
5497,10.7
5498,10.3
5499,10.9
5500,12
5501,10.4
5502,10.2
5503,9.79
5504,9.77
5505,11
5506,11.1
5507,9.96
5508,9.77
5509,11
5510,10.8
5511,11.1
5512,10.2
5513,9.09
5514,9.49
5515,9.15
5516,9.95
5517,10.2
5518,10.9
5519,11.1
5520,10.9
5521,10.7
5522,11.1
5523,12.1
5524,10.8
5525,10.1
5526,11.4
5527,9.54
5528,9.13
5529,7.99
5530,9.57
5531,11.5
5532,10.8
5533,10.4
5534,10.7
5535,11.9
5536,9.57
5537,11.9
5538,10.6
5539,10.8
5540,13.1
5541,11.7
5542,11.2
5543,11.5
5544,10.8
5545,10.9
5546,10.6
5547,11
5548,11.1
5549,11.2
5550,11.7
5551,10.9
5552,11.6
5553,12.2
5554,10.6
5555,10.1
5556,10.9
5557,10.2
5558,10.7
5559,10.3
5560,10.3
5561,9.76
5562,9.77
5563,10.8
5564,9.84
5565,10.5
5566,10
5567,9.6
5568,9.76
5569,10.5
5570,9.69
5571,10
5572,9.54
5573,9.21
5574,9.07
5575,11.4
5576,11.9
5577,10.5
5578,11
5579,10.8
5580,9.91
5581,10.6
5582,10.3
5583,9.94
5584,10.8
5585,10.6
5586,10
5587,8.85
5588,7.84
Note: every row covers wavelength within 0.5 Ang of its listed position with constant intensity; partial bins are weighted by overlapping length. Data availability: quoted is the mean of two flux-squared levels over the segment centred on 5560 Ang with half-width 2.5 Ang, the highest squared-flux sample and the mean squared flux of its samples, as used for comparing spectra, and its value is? 109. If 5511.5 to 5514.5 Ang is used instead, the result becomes 98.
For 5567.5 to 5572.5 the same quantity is 104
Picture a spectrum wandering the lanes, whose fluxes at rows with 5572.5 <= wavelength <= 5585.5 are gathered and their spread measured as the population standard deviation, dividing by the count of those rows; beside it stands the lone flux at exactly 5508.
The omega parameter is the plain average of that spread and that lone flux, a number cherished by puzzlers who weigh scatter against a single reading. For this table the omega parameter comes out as 5.3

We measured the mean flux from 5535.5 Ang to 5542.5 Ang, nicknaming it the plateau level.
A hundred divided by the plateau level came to 8.88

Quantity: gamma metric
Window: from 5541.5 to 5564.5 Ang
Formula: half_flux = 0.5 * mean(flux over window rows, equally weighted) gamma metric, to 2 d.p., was 5.39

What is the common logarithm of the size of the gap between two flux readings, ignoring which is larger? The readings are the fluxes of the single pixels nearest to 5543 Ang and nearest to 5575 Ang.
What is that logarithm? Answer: -1.0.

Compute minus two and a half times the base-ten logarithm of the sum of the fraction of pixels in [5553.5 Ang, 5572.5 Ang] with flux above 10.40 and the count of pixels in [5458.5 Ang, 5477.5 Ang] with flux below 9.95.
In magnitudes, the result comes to -2.16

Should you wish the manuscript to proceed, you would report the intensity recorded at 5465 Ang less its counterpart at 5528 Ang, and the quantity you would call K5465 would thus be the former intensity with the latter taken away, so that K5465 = 0.4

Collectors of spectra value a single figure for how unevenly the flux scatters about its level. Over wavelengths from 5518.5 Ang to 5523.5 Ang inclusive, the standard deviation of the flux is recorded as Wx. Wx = 0.5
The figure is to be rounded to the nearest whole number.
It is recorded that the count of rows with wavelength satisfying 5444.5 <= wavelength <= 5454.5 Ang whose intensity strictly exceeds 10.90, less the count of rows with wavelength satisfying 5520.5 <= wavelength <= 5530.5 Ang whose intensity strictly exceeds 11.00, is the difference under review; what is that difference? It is -1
